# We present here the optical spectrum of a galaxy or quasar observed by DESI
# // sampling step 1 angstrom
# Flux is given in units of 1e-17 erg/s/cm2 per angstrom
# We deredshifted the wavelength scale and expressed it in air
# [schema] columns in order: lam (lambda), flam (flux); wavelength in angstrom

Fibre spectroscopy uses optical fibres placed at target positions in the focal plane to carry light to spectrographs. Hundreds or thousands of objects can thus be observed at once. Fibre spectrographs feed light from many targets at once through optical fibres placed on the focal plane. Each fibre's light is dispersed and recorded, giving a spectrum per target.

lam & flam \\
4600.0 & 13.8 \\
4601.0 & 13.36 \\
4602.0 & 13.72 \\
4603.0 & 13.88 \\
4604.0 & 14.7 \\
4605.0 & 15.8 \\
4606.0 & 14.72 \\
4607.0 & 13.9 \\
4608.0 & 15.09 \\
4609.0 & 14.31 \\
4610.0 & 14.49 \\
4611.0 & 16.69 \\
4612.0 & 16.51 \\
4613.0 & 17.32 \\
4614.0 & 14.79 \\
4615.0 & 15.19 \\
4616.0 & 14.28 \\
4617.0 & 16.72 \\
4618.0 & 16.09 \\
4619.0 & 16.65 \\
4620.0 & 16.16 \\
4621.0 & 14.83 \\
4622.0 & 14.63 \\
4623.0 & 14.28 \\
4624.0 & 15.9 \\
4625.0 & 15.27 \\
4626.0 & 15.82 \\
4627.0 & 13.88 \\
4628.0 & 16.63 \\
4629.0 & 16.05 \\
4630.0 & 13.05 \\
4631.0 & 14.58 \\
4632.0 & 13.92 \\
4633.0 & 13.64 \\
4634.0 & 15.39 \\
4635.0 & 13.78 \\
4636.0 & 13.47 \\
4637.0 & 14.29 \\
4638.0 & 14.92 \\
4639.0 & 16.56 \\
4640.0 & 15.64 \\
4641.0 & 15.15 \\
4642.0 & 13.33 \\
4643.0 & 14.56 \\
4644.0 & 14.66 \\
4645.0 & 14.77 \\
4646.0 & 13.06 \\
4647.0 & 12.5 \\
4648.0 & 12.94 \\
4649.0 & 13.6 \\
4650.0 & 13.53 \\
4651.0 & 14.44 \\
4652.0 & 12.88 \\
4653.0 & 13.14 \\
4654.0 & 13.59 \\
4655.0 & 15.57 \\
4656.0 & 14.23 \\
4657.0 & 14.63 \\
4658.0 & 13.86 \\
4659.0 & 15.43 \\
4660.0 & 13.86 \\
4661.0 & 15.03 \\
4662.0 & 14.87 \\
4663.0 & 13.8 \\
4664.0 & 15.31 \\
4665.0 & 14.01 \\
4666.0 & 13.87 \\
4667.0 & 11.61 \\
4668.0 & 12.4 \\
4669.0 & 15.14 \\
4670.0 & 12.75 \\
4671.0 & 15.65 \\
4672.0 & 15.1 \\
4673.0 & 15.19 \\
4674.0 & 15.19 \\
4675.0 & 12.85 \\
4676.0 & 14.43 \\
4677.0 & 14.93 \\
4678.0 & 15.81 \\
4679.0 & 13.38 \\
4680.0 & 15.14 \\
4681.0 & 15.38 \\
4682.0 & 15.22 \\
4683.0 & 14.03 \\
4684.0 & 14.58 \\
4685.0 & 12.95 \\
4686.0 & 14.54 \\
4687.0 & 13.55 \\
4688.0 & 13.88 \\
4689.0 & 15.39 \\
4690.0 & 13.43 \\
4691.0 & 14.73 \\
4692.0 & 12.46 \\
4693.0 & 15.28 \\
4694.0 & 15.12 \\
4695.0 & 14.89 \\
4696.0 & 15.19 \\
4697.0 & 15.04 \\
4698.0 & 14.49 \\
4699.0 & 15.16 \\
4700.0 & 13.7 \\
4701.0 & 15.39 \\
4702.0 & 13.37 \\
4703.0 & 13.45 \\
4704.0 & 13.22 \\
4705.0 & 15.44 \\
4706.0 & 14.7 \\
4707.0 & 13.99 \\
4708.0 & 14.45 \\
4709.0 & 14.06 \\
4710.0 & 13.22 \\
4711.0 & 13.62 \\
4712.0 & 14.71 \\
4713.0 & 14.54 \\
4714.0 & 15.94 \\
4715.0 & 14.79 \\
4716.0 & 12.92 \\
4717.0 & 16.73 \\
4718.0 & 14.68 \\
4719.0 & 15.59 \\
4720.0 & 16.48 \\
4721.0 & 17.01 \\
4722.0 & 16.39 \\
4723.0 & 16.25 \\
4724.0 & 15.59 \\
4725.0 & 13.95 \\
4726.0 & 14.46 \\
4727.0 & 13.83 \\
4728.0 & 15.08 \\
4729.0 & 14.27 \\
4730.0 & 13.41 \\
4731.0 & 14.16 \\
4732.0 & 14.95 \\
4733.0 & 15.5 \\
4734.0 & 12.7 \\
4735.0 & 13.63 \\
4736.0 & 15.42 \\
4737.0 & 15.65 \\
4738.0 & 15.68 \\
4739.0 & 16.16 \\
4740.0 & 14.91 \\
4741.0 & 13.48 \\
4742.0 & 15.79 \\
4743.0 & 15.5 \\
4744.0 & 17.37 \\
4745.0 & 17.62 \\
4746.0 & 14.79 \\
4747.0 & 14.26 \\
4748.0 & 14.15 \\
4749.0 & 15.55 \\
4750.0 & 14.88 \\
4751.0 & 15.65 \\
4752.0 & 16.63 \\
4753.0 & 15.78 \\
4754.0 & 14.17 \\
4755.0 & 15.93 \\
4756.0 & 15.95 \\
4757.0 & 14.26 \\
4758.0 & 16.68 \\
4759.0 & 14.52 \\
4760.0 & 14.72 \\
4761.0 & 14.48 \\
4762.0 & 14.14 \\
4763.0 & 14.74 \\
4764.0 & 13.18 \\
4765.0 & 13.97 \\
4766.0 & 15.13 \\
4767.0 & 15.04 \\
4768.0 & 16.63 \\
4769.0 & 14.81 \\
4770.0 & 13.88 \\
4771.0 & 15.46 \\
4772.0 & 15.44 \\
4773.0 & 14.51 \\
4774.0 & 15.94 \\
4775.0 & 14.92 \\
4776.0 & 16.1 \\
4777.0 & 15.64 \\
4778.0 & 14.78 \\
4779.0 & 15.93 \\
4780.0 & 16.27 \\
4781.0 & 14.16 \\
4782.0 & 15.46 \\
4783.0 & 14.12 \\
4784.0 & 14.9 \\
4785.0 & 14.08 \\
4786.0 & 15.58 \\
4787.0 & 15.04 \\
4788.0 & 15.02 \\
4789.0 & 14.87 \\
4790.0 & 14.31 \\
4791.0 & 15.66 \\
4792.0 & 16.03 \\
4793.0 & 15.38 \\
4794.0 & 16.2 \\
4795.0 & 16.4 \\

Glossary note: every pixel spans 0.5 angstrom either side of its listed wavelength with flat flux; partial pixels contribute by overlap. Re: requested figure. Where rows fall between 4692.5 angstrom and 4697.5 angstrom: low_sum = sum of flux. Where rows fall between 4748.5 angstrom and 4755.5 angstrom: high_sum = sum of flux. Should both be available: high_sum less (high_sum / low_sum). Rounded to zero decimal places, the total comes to 107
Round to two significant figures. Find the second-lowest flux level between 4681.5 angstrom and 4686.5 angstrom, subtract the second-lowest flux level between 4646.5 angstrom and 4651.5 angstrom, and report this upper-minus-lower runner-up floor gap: 1.1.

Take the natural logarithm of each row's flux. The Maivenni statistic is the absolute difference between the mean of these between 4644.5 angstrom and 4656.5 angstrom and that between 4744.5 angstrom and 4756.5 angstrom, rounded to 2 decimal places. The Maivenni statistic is 0.12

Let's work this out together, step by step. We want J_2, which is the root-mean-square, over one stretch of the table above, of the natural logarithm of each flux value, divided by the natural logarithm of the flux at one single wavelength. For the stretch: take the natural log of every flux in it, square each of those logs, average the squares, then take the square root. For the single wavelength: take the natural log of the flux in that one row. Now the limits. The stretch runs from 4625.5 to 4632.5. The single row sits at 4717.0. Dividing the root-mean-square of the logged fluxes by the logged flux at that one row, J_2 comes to 0.96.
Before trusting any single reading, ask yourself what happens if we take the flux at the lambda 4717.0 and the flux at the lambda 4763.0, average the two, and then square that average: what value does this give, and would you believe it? 248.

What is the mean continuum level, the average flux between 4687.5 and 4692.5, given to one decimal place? 14.0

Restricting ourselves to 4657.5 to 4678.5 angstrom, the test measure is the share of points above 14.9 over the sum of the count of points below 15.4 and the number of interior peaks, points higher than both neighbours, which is 0.021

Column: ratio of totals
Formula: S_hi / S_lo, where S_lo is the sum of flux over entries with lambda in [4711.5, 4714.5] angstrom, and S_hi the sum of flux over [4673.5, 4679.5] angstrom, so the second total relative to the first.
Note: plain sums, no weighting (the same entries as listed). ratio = 1.9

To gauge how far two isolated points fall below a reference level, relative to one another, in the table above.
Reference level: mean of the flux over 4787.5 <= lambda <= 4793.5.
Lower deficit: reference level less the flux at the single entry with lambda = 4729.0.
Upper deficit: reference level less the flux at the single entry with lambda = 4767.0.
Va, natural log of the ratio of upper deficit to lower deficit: -1.7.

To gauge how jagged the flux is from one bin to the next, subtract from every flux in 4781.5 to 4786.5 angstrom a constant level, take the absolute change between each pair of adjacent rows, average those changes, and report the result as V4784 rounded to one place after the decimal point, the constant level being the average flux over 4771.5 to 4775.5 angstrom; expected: 1.1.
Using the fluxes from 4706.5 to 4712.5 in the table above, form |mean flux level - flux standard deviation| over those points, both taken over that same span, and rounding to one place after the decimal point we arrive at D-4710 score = 13.5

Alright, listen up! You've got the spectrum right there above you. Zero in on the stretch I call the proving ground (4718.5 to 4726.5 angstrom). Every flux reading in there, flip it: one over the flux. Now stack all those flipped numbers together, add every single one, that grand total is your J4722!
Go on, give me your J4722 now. 0.511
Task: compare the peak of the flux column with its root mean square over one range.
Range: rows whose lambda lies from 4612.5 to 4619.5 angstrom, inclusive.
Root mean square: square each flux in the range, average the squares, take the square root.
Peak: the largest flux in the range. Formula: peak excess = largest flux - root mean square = 1.42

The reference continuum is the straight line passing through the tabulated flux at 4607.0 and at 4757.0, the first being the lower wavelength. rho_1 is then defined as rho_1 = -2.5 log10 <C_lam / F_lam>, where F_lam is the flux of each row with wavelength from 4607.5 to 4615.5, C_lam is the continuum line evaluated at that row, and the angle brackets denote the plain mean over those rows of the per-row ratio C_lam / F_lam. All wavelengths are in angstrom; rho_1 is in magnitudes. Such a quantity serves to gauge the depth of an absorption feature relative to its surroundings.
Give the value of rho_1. 0.12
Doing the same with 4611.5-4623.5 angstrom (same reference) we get 0.12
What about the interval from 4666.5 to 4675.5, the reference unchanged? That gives -0.02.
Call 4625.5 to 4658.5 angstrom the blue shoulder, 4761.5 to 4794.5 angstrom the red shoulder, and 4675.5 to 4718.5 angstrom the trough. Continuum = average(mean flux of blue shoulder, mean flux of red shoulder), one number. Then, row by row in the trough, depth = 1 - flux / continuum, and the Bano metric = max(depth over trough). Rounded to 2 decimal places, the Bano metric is 0.15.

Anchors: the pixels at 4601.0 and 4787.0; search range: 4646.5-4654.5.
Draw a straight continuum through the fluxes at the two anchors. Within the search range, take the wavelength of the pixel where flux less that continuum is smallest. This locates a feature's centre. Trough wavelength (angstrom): 4647.0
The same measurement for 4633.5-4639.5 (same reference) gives 4636.0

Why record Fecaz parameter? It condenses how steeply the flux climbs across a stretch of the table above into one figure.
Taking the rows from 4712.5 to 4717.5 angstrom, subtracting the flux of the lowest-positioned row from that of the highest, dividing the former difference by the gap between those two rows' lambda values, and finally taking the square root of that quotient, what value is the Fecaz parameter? 0.74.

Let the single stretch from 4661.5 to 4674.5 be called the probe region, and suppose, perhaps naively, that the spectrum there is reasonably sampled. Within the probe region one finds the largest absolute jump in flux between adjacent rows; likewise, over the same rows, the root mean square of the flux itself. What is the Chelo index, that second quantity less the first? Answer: 11.4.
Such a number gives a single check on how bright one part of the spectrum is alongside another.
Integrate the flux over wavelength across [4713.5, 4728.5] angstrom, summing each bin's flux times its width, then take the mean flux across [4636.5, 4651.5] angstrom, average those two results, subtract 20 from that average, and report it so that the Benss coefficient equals 102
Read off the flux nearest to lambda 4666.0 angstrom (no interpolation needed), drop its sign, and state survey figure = 13.9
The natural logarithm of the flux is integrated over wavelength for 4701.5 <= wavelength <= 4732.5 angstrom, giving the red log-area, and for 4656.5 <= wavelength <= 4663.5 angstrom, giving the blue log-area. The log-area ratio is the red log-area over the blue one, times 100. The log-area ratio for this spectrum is 445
